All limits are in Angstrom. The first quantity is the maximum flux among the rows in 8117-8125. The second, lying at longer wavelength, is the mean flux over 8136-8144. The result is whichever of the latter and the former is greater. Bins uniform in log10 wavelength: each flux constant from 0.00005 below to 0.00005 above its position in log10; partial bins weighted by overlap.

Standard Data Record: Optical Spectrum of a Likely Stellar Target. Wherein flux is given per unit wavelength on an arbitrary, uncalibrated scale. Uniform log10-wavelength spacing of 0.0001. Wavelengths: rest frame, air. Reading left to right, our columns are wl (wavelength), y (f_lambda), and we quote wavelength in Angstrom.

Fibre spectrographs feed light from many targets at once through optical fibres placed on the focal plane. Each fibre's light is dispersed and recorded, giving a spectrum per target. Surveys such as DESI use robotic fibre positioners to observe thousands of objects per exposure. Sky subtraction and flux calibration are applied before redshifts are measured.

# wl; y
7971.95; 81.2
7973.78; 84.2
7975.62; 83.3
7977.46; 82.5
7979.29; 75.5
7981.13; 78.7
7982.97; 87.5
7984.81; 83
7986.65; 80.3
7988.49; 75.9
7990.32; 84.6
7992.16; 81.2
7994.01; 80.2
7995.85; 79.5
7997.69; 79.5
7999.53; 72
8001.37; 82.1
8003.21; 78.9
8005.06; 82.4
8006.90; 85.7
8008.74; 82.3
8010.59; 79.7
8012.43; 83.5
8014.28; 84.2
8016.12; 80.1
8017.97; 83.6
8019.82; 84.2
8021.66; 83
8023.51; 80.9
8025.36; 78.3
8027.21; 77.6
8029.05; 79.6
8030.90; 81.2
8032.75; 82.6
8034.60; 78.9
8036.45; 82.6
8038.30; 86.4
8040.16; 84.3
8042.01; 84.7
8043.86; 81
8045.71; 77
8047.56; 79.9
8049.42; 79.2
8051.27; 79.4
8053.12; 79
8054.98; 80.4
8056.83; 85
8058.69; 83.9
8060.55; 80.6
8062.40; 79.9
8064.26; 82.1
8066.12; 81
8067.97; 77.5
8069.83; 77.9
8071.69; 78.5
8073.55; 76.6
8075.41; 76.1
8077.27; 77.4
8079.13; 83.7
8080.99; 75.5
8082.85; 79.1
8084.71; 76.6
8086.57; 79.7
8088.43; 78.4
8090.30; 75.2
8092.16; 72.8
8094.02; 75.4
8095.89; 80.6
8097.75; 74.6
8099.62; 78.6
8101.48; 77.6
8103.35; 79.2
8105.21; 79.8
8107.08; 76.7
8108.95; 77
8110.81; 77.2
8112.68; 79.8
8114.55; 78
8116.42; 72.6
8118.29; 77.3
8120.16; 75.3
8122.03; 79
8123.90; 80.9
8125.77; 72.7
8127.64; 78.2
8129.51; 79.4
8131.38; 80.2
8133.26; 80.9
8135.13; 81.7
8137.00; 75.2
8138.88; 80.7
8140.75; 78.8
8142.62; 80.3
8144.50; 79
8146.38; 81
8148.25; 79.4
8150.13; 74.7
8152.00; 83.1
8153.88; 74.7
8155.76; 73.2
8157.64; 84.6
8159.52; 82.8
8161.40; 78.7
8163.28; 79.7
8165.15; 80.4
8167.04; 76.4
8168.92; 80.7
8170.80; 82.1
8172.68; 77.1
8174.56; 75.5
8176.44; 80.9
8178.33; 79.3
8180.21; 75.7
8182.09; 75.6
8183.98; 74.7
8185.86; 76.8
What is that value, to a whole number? 81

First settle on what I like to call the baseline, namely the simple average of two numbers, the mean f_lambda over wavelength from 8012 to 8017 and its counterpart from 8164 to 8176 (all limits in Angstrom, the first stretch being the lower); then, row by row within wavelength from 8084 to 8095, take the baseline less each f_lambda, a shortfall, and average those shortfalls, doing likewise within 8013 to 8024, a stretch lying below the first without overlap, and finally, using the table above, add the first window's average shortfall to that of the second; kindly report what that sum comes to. 2.3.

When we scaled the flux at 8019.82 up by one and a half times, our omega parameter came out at 126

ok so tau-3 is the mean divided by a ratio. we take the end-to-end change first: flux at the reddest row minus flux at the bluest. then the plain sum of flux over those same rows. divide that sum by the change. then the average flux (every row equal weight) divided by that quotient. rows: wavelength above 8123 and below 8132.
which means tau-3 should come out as -0.14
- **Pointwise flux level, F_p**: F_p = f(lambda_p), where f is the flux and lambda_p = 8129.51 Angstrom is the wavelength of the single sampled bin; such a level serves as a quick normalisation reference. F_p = 79.4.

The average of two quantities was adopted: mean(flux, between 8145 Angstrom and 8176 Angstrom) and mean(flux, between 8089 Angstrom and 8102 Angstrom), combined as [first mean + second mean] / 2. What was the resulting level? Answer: 77.7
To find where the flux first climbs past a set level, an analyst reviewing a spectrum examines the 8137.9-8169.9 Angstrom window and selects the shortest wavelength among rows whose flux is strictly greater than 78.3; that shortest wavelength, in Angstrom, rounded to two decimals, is 8138.88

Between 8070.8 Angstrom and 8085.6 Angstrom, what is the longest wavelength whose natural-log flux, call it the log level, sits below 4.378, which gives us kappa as 8084.71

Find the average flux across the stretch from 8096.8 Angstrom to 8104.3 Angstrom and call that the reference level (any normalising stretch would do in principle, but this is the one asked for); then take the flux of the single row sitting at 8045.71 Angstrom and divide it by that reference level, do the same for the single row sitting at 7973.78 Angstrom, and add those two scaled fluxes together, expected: 2.08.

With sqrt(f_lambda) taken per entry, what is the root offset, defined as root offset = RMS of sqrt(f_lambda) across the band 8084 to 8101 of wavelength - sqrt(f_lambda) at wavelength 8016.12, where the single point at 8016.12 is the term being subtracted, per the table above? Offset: -0.2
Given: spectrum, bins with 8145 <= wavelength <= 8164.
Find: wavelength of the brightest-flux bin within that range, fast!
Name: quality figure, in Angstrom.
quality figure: 8157.64 Angstrom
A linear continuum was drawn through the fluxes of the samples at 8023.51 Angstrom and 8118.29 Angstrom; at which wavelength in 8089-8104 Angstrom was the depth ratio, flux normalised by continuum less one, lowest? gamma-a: 8092.16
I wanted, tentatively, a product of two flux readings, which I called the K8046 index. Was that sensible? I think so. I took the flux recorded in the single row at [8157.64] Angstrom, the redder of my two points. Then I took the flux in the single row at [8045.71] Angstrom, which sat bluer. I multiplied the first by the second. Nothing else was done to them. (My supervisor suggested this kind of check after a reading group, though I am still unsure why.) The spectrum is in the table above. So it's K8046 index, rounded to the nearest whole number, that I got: 6514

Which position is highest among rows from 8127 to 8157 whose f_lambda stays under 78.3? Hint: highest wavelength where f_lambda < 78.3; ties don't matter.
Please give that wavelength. 8155.76 Angstrom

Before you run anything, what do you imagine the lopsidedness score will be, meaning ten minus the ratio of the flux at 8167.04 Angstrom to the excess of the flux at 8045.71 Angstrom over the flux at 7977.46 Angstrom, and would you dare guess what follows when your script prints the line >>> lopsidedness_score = 24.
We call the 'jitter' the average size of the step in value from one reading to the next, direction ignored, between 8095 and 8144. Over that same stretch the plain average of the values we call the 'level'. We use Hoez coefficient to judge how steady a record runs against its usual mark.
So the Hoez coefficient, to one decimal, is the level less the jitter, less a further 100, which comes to -24.7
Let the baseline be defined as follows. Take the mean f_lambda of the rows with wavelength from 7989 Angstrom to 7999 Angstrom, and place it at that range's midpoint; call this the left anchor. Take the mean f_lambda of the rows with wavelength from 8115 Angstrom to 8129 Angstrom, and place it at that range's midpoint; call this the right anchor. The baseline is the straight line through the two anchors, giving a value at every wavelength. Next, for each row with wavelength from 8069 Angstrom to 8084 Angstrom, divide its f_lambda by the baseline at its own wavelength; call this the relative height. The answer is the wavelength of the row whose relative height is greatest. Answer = 8079.13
